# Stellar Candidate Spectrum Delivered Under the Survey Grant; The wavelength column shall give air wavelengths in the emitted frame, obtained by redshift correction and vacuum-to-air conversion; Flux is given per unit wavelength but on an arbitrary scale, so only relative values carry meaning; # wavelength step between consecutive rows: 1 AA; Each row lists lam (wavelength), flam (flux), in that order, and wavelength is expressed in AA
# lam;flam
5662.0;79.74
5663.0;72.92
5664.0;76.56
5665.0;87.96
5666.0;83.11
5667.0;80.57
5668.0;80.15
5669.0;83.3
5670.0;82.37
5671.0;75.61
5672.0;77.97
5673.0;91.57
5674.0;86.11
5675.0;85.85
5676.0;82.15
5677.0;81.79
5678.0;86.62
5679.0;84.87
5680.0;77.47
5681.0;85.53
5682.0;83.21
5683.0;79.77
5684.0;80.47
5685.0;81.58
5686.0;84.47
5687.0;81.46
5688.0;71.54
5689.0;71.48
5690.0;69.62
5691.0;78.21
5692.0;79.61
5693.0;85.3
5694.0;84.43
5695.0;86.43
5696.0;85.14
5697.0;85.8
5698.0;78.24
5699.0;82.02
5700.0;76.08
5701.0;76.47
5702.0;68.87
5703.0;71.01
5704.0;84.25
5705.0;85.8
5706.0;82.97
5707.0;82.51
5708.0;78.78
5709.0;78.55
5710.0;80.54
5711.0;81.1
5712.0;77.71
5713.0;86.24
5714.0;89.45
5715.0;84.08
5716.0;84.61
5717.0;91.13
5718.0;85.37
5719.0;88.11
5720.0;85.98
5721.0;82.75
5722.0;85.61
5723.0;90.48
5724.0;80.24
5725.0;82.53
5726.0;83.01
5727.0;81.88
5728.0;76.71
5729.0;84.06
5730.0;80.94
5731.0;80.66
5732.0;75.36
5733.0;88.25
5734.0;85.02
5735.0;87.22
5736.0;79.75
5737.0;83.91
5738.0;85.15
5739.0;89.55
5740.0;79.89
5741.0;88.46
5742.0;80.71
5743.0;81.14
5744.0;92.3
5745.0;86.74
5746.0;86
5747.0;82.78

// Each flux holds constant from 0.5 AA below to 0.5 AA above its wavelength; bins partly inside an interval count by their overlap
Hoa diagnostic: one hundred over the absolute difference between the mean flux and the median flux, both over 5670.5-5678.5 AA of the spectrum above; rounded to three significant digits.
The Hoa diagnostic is 185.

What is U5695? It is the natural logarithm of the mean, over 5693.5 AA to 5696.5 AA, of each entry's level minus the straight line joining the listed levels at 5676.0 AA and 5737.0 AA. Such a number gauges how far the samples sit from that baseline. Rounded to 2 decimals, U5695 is 0.97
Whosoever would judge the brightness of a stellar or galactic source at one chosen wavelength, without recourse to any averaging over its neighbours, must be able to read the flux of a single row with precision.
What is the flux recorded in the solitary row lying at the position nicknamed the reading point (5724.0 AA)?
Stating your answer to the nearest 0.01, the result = 80.24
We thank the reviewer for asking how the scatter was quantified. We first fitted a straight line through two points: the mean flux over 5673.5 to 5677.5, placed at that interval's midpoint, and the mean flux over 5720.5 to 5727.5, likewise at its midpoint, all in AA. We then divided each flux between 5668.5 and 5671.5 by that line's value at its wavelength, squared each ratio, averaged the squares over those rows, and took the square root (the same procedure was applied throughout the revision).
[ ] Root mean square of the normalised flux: 0.96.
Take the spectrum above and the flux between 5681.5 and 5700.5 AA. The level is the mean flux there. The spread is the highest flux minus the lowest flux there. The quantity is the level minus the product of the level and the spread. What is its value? -1269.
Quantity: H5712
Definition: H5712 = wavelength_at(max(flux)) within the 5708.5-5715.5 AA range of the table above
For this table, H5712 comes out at 5714.0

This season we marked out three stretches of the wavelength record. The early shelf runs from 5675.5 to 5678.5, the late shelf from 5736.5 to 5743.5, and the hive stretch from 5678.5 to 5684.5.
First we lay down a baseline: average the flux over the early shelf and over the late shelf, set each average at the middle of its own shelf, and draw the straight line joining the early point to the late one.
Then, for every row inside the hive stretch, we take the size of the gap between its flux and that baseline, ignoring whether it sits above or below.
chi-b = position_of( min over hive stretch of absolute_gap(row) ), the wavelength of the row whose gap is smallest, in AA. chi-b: 5682.0 AA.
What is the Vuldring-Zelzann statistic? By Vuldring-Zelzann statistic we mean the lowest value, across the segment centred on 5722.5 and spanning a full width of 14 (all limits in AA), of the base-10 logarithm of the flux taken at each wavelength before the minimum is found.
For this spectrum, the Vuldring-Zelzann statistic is 1.885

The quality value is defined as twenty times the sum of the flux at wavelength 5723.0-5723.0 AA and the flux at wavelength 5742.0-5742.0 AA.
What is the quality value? 3424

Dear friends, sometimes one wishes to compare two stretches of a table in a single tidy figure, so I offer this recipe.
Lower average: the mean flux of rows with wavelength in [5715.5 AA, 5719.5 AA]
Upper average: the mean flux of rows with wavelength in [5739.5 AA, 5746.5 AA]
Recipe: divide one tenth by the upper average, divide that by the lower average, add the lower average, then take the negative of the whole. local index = -87.3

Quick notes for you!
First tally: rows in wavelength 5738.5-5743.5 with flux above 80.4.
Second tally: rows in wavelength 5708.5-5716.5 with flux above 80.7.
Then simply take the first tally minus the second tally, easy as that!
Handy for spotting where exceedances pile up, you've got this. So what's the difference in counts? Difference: -1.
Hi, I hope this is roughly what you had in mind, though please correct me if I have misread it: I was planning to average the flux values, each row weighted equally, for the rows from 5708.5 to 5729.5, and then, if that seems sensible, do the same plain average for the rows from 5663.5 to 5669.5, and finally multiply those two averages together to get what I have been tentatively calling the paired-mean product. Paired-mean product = 6868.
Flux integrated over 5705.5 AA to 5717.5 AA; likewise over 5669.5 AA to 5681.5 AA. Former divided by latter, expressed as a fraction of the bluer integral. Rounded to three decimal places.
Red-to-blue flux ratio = 1.000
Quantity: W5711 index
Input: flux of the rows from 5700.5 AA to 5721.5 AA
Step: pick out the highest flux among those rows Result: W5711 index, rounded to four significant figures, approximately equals 91.13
